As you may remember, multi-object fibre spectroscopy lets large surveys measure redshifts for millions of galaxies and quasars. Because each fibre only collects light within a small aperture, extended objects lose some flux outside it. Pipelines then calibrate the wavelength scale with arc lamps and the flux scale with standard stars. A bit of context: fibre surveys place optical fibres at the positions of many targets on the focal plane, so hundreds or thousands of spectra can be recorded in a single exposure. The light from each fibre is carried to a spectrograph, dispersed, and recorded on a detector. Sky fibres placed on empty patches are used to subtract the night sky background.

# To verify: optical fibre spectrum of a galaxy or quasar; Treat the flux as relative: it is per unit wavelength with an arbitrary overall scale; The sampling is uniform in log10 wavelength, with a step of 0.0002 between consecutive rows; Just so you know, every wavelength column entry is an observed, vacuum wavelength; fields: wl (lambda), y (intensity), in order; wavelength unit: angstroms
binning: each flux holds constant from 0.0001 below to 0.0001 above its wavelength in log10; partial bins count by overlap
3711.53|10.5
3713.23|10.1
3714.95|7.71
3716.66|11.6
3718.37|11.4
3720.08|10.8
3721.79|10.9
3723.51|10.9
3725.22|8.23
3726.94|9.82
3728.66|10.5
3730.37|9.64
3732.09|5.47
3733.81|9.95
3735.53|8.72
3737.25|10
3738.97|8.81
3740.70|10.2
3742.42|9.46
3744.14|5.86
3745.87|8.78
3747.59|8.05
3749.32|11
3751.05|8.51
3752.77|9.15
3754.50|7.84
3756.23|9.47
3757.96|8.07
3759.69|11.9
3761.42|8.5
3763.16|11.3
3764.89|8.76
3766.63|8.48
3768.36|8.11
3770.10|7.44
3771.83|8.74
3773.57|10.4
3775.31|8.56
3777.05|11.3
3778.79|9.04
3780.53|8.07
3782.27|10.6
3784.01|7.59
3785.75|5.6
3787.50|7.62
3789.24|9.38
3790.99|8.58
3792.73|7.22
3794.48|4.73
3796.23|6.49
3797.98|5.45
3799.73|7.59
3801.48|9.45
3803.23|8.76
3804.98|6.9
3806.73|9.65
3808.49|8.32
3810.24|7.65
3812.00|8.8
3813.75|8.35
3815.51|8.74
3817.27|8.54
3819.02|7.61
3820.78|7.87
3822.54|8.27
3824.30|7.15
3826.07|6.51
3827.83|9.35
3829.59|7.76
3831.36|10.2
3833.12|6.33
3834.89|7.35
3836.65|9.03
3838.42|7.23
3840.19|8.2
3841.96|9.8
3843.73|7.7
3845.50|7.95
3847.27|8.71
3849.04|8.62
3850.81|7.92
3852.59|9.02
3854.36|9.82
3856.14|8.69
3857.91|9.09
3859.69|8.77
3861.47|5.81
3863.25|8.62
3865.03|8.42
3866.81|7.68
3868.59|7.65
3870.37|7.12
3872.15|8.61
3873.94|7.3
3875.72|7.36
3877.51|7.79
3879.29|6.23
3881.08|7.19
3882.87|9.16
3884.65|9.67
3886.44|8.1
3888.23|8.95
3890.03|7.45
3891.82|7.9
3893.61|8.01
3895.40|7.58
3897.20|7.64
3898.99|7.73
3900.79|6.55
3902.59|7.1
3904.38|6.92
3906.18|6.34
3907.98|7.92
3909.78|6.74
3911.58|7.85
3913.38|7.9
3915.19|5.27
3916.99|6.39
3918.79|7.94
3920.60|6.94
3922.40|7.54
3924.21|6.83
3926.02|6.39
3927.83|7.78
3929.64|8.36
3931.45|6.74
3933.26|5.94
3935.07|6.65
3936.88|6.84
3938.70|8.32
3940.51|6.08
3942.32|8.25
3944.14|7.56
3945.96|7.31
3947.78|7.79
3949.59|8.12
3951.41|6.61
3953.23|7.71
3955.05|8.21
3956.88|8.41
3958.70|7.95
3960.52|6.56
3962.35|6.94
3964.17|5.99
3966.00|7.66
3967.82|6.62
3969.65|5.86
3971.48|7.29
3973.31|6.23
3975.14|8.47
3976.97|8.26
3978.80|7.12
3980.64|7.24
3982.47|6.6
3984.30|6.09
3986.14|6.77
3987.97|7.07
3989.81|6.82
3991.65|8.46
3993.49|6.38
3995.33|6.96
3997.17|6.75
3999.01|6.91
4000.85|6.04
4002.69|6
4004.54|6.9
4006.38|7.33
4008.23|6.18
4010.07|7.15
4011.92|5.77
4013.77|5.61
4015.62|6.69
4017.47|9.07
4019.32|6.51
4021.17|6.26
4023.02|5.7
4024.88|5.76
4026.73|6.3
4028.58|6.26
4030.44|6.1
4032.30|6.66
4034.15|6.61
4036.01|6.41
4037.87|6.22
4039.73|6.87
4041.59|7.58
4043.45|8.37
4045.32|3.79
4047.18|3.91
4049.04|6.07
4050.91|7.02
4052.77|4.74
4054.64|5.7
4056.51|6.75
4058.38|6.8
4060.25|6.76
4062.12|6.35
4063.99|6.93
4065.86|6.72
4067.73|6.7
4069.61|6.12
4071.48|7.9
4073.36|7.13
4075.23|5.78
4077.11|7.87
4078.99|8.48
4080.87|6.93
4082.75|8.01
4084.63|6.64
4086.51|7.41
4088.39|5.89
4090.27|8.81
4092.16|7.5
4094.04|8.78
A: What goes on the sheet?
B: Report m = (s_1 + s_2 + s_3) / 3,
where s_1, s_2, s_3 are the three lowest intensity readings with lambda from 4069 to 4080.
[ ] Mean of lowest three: 6.3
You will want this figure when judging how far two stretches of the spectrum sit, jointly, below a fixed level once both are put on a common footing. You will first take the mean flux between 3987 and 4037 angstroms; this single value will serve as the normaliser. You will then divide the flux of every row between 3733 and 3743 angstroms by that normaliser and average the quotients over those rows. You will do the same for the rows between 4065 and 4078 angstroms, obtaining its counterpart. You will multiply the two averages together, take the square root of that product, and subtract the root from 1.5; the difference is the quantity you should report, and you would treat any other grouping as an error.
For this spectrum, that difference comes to 0.28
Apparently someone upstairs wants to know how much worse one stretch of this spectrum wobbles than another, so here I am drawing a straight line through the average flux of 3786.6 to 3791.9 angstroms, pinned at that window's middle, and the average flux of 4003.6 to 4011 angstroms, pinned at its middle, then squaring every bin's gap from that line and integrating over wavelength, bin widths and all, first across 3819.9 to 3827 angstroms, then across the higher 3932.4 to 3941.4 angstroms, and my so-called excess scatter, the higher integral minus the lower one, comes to 3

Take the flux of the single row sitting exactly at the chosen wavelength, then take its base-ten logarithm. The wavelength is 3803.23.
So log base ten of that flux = 0.94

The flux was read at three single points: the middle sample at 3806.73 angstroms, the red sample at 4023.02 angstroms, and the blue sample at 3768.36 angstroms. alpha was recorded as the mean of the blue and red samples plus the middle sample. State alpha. 16.6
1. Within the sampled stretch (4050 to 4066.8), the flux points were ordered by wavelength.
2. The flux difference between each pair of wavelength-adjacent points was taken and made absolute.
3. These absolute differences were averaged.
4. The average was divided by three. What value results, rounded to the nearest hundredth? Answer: 0.23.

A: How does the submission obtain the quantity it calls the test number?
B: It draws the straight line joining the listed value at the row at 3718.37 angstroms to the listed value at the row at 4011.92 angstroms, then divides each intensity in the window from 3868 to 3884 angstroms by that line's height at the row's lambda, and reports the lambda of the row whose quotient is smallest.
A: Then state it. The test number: 3879.29 angstroms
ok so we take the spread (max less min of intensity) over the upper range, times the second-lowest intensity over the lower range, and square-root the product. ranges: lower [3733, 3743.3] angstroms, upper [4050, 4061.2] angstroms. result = 4.5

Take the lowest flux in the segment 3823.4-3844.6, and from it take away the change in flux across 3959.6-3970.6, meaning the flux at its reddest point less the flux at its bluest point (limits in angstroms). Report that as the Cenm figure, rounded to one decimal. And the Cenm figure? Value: 7.0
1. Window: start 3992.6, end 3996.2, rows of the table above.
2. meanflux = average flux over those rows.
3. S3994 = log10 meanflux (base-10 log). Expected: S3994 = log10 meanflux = 0.824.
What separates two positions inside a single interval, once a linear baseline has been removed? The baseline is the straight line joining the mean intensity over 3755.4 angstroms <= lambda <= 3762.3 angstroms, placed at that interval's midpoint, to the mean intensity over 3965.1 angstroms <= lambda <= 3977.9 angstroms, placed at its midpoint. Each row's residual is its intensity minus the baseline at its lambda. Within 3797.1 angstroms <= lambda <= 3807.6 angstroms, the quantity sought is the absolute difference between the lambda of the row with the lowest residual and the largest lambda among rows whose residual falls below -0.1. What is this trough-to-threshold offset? 7.0 angstroms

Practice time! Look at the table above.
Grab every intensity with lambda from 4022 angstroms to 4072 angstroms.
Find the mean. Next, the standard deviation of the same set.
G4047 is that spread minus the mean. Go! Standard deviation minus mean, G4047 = -5.3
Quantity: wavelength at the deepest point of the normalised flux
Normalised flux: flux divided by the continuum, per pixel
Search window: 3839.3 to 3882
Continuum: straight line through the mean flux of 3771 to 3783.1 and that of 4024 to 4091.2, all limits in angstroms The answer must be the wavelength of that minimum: 3861.47 angstroms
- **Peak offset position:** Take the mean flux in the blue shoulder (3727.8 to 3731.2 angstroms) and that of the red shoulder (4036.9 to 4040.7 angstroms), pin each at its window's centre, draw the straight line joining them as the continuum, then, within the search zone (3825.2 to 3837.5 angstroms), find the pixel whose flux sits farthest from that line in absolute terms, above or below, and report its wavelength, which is 3833.12 angstroms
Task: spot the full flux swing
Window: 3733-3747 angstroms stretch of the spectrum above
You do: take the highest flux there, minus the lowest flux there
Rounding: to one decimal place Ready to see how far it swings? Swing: 4.3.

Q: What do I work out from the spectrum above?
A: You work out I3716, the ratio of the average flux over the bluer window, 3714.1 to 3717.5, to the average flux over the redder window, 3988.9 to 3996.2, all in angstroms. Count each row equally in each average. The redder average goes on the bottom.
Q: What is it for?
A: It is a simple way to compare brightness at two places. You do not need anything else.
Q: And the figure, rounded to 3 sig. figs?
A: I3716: 1.35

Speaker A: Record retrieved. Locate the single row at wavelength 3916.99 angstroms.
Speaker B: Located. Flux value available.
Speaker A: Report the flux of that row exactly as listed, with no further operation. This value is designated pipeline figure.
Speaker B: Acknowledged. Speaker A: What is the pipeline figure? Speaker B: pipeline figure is 6.39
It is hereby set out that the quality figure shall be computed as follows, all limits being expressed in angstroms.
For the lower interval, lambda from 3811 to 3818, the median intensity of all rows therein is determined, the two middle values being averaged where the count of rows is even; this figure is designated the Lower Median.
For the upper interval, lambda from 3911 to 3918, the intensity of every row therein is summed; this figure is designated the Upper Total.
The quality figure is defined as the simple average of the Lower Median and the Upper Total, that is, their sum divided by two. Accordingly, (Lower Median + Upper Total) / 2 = 18.0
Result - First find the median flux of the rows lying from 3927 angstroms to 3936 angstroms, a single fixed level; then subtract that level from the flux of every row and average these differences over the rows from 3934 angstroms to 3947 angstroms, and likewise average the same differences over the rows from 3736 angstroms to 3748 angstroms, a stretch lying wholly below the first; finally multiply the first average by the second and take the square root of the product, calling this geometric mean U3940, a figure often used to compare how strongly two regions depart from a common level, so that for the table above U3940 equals 1.0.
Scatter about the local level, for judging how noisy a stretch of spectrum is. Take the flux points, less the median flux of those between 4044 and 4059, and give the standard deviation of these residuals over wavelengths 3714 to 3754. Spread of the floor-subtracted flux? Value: 1.6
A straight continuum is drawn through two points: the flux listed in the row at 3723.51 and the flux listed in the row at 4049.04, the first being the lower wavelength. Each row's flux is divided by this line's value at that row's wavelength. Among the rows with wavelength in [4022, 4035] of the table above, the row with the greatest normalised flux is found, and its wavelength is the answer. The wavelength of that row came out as 4032.30 angstroms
